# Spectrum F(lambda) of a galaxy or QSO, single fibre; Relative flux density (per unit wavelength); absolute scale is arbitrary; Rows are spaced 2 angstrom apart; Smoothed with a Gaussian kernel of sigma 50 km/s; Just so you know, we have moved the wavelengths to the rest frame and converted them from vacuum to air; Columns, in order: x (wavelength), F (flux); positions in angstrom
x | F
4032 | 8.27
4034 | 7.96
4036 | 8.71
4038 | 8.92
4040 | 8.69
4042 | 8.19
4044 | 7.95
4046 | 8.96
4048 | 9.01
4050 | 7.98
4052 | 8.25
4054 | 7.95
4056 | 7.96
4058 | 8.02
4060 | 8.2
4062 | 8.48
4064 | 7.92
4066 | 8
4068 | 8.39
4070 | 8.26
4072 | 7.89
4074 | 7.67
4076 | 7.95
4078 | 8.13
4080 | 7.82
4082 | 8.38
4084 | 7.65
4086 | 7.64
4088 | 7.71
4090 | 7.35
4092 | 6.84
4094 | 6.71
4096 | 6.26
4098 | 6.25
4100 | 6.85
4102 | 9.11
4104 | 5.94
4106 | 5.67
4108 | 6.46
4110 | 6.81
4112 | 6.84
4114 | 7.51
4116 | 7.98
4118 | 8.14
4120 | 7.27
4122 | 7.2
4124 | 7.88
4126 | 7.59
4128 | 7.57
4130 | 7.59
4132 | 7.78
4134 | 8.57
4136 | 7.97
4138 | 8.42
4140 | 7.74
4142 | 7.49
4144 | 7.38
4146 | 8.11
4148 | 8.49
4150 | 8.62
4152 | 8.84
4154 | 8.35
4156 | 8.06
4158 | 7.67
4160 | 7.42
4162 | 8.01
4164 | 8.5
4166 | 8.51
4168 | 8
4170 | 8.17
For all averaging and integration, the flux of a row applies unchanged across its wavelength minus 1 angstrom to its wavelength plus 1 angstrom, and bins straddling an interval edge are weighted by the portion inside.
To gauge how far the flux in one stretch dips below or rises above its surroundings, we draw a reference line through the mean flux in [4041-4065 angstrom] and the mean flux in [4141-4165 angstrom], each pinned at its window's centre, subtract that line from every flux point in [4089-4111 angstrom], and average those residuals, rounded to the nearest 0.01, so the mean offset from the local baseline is -1.41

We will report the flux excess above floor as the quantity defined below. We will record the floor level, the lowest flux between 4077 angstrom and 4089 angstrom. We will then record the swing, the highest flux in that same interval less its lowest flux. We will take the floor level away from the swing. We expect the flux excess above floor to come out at -6.9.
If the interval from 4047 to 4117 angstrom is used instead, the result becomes -2.2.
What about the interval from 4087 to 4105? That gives -2.8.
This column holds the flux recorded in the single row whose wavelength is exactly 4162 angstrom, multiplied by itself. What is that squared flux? 64.2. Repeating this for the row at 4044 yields 63.2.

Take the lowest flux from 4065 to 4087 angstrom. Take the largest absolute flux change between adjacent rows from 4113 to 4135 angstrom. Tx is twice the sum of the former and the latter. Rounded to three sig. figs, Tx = 17.0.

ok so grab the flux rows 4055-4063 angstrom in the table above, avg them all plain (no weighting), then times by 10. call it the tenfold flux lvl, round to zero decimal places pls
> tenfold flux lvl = 82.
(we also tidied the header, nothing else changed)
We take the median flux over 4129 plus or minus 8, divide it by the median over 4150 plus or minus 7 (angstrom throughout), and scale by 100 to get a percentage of 92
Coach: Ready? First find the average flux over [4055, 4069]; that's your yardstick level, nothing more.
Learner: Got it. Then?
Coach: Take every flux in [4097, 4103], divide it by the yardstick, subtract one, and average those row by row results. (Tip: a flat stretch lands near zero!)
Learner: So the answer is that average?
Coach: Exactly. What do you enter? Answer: -0.09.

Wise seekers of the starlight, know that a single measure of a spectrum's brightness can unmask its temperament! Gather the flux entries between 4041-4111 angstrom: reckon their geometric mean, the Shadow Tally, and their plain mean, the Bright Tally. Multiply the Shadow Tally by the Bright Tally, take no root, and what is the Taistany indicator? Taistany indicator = 58.5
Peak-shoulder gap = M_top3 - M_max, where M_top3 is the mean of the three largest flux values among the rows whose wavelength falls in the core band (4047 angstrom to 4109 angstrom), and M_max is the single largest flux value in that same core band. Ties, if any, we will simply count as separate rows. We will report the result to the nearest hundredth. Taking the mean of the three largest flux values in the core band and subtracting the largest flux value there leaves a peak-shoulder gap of -0.24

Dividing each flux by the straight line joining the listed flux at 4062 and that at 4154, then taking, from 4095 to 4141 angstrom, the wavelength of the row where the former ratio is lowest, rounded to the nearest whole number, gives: 4106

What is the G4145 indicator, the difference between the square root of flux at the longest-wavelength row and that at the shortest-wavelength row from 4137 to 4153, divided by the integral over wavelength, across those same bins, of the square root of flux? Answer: 0.0016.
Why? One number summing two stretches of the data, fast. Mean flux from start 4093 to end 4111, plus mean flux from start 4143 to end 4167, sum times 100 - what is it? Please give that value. 1484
